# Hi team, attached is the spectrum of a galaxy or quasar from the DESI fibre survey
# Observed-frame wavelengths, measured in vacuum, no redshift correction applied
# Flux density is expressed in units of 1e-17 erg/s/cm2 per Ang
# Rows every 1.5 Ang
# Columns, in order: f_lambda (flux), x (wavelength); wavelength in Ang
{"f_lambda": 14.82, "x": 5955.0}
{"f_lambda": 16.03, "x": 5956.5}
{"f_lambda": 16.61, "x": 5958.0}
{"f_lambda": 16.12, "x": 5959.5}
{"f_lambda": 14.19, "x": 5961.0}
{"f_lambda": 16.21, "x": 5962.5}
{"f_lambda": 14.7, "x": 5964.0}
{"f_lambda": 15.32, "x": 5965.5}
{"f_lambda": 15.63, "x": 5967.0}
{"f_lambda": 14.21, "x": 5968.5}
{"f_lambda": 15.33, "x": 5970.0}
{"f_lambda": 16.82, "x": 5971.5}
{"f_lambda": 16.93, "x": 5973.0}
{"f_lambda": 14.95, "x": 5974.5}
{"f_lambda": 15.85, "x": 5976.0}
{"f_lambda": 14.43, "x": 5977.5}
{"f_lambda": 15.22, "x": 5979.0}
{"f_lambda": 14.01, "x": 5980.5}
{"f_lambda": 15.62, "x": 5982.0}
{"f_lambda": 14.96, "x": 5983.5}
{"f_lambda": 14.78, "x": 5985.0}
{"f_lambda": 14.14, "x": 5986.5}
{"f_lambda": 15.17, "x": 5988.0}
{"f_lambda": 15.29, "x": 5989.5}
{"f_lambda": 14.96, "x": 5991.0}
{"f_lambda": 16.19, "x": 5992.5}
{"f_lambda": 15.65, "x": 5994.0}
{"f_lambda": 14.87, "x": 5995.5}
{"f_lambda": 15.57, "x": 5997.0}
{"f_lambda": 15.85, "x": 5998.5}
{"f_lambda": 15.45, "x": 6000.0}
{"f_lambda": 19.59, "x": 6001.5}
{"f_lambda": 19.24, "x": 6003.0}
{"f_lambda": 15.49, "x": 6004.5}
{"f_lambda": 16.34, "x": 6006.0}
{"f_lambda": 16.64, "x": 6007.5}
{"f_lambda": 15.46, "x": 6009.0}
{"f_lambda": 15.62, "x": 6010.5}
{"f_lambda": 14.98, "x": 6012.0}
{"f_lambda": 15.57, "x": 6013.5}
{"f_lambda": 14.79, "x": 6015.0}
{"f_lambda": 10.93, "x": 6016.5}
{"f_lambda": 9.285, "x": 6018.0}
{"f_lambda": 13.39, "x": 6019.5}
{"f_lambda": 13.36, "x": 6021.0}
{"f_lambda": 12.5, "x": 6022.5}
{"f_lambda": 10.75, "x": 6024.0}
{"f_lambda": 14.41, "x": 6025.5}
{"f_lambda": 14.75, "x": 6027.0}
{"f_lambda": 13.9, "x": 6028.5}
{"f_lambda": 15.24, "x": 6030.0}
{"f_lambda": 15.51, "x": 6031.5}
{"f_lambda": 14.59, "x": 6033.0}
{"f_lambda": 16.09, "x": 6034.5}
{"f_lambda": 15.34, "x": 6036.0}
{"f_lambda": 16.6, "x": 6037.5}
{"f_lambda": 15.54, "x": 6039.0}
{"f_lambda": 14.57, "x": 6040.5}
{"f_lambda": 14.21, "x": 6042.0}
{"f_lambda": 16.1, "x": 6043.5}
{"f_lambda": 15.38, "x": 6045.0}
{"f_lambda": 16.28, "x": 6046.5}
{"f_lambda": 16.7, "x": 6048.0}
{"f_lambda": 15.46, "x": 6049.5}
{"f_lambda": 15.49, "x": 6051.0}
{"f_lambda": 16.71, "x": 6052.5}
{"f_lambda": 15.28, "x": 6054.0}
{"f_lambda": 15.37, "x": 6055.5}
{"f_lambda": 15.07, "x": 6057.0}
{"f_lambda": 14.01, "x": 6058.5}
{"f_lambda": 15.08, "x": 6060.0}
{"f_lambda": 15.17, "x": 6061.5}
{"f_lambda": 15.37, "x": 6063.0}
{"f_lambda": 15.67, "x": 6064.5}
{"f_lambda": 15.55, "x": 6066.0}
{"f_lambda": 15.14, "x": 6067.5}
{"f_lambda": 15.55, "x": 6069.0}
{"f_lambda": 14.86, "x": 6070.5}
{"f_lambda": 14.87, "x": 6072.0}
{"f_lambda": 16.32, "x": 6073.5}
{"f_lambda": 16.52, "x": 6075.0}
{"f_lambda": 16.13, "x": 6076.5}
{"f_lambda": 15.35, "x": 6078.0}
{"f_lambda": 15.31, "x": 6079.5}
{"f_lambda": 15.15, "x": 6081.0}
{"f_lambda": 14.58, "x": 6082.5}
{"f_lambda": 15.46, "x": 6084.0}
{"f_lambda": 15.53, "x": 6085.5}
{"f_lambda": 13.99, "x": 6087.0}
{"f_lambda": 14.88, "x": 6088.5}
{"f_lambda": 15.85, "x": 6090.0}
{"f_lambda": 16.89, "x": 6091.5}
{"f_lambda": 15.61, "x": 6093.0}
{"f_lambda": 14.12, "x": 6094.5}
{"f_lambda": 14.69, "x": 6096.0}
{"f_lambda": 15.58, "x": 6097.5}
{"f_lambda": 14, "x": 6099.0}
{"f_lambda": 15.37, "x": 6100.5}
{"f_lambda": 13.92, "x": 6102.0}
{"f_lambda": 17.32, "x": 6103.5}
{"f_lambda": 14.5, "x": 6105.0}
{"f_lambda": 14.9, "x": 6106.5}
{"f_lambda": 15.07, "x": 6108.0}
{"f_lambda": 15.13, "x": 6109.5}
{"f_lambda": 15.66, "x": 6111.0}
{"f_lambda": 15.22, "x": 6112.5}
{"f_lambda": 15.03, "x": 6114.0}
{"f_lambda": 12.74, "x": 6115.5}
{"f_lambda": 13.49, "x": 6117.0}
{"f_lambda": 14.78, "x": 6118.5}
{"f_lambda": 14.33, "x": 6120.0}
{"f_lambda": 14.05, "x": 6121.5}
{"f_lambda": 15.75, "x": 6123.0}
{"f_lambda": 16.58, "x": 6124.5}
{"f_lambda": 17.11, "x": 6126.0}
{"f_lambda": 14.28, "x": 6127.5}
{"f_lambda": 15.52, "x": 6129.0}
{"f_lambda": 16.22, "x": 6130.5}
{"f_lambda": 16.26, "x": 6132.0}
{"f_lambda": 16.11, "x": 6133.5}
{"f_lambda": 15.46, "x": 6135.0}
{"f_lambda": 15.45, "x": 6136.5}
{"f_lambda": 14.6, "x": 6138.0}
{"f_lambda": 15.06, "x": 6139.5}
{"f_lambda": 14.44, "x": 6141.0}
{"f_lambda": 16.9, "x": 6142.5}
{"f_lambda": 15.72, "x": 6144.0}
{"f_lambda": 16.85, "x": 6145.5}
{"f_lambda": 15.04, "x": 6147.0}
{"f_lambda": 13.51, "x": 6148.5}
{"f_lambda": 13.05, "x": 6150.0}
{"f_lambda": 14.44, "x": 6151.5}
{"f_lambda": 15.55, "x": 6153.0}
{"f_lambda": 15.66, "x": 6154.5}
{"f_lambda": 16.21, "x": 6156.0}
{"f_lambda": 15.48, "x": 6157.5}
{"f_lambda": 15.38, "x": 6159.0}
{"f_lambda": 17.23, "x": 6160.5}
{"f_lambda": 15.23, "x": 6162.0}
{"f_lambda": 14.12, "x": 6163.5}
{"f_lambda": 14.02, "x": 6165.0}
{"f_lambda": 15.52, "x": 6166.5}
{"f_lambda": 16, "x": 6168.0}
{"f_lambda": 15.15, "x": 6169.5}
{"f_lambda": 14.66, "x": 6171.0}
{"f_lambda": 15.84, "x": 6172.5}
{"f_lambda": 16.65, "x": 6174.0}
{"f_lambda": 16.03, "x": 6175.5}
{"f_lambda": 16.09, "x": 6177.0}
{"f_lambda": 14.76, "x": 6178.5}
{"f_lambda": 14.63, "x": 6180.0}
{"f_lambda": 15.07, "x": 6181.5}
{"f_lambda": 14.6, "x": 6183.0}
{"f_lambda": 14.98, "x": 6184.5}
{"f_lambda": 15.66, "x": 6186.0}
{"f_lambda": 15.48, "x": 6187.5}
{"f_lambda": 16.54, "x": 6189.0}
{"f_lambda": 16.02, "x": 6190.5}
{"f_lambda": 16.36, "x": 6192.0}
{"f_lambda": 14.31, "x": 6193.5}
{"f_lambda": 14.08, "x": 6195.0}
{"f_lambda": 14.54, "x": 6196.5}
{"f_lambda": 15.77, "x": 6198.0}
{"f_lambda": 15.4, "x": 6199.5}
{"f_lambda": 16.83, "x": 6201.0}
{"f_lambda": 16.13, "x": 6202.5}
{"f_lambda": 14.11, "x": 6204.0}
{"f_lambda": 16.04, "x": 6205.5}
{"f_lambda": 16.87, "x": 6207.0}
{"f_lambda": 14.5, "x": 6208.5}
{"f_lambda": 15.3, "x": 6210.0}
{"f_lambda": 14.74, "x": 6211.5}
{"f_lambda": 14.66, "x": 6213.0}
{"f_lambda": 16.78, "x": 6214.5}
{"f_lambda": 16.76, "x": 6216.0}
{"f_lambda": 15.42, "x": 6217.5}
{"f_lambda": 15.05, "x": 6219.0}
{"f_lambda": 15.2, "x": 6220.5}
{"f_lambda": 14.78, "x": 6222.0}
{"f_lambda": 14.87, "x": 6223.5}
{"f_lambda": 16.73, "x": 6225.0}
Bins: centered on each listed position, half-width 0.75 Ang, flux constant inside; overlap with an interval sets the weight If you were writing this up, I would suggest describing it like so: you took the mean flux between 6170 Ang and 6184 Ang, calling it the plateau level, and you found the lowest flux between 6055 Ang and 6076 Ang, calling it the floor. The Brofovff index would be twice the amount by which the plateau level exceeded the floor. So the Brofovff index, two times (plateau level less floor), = 2.7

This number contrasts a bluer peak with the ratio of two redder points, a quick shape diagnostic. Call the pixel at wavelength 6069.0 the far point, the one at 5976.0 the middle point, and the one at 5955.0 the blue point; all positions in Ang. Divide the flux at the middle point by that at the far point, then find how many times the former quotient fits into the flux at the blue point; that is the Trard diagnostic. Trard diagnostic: 14.5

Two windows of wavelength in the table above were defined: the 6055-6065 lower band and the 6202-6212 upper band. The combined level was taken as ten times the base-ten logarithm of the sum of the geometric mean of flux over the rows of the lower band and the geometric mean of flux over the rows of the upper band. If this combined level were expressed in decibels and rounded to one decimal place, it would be 14.8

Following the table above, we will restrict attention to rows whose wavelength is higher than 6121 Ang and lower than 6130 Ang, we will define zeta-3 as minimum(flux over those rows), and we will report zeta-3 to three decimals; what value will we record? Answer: 14.050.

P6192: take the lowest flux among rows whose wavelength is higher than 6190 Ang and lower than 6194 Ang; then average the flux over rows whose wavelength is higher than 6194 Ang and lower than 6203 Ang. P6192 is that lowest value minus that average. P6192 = -1.1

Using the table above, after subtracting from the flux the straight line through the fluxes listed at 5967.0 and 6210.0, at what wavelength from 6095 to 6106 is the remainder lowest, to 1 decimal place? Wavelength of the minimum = 6102.0 Ang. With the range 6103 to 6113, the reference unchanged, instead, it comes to 6105.0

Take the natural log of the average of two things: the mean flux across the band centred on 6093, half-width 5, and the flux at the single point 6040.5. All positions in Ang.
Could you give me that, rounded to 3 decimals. 2.706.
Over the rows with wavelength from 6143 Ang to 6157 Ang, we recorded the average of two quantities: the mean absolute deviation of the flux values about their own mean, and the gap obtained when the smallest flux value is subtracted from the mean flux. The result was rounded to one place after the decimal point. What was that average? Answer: 1.5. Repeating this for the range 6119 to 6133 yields 1.2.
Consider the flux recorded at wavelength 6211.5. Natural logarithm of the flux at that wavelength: 2.69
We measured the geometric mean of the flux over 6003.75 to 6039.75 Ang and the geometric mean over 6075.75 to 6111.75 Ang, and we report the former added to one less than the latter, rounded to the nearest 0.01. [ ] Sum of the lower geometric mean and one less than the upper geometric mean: 28.51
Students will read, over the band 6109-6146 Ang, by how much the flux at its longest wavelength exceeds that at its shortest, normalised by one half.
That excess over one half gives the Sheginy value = 3.4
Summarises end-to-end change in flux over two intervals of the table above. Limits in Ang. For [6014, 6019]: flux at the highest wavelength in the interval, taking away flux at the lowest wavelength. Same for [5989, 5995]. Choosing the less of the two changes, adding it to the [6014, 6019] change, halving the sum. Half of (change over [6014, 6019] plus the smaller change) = -5.5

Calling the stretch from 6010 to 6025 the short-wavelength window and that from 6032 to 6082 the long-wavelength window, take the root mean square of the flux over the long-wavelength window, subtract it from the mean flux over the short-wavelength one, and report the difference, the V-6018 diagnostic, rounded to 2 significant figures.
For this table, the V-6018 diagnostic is -2.4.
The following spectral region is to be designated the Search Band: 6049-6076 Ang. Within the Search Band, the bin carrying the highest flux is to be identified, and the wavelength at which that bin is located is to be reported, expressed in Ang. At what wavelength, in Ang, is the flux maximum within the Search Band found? 6052.5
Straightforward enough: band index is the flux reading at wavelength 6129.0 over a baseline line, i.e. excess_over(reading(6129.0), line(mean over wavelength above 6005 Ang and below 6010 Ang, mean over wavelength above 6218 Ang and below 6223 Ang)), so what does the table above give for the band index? 0.0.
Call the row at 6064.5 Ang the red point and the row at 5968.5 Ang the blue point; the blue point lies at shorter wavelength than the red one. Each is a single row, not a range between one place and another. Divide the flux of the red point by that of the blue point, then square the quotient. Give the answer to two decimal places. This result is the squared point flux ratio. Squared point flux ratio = 1.22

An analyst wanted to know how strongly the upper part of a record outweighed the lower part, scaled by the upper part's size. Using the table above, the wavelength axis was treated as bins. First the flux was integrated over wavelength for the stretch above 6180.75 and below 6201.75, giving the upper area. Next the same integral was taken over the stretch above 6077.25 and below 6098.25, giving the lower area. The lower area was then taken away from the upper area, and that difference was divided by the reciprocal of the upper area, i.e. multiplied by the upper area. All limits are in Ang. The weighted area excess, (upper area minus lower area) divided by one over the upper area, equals 1286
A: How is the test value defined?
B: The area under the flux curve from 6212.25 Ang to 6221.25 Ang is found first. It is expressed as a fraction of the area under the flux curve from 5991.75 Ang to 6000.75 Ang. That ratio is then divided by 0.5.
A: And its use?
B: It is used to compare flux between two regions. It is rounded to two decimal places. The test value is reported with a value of 2.01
